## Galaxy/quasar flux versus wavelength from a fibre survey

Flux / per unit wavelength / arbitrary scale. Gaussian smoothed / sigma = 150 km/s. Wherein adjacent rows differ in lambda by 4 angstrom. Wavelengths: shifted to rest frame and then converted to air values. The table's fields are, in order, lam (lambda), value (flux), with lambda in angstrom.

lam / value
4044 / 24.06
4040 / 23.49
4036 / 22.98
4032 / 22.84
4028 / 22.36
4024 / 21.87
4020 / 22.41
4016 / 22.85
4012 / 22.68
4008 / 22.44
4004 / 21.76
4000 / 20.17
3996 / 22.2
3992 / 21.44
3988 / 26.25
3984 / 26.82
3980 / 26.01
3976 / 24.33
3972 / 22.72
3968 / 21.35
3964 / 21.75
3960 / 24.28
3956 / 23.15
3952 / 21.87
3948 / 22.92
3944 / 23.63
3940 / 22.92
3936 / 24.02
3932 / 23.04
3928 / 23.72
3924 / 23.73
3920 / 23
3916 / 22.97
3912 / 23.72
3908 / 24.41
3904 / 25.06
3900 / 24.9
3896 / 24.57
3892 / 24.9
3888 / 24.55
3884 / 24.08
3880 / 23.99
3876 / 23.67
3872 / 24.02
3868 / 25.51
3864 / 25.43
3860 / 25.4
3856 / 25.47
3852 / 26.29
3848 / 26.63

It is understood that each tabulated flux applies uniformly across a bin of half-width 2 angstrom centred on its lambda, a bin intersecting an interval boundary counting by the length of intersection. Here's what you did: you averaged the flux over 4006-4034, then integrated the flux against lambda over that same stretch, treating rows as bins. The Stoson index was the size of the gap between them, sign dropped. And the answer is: 607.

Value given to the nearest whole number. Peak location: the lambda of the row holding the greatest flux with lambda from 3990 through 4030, 4016 angstrom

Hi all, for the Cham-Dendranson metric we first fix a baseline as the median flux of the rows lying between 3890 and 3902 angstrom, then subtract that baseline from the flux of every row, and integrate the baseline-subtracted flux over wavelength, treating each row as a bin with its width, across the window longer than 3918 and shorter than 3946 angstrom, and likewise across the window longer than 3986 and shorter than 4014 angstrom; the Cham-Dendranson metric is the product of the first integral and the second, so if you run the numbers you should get 2844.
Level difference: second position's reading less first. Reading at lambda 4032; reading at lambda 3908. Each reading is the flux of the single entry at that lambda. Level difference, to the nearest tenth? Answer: 1.6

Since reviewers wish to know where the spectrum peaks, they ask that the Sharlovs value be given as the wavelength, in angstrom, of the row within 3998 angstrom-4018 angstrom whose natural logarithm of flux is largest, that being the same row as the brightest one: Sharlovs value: 4016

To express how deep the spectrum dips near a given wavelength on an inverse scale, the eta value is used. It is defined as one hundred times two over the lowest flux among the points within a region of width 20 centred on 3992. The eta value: 9.92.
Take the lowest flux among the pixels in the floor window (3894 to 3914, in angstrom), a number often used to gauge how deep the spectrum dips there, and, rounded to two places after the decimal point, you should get 23.72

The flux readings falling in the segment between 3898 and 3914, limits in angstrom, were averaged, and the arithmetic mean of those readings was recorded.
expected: 24.5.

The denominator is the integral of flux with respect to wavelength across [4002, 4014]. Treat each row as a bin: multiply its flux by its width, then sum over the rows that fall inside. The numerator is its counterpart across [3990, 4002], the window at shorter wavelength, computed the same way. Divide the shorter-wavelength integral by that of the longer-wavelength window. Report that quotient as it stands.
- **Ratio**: 0.95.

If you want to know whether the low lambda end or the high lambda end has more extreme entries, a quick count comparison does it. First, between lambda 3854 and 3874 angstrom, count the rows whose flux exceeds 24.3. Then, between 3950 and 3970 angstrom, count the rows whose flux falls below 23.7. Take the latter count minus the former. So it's 0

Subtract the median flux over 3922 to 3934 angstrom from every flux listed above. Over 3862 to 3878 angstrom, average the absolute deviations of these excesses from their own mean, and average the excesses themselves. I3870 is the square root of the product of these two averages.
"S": 0.87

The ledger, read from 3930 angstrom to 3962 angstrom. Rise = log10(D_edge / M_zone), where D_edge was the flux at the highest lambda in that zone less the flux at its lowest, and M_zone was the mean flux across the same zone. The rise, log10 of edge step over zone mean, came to -1.27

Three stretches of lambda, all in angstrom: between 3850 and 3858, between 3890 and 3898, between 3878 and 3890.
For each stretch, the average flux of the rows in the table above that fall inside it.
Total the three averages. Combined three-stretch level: 75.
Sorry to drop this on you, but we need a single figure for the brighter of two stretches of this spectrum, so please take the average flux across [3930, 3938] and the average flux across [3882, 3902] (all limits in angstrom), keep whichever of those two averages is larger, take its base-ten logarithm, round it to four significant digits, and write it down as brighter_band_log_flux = 1.391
